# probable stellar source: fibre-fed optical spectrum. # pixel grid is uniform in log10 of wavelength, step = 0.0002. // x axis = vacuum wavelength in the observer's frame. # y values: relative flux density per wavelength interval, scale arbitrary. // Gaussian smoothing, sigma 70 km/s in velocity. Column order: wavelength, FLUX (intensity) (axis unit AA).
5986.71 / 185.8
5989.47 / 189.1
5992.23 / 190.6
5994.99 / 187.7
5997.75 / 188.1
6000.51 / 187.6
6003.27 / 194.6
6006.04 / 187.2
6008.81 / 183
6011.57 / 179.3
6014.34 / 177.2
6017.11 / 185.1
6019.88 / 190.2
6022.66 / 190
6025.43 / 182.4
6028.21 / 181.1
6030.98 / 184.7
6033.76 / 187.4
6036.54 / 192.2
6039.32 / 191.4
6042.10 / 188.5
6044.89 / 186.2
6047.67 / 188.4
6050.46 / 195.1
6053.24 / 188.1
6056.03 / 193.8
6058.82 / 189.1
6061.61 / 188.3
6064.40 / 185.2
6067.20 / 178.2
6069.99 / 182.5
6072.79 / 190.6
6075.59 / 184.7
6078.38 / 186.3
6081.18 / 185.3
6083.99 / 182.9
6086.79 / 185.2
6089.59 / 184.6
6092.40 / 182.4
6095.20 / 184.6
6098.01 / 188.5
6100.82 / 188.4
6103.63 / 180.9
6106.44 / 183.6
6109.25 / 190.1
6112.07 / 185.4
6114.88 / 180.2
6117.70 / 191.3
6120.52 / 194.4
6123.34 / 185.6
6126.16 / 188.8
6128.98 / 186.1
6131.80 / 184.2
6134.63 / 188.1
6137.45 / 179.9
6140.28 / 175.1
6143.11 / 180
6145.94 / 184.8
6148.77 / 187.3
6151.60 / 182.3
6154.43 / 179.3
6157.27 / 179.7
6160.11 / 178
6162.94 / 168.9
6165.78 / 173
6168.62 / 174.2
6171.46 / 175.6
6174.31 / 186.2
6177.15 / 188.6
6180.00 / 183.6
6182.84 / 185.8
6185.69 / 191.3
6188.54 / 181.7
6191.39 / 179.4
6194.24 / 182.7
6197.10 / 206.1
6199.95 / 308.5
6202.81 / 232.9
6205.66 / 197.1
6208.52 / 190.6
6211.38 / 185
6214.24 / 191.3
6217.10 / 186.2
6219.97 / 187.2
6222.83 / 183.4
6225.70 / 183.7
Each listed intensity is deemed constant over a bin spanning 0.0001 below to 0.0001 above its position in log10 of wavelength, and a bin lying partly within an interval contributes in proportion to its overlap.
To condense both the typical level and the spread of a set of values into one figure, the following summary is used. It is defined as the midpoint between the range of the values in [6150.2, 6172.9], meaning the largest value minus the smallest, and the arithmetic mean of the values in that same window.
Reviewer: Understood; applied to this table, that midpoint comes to 95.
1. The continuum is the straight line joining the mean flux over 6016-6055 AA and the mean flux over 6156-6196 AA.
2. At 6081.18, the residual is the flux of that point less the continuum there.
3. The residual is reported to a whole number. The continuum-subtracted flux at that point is 0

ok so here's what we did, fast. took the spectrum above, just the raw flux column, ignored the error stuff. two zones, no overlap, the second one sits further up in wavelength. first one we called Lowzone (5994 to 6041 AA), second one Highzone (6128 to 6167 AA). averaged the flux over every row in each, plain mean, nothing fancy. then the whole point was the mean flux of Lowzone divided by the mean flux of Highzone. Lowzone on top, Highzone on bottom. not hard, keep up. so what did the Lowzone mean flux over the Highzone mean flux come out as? 1.03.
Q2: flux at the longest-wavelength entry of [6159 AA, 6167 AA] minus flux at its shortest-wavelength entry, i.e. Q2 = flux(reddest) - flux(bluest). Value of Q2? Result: -5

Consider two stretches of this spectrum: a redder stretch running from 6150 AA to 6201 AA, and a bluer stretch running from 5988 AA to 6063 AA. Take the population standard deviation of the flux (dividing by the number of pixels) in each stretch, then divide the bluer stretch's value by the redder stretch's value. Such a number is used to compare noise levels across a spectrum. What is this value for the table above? 0.14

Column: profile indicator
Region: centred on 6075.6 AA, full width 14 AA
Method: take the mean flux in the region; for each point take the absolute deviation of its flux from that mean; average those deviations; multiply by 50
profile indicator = 103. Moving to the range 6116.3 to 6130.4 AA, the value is 144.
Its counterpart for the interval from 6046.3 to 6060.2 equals 142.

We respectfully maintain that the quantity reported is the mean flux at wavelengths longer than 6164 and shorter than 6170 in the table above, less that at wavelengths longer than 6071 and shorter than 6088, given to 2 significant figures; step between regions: -12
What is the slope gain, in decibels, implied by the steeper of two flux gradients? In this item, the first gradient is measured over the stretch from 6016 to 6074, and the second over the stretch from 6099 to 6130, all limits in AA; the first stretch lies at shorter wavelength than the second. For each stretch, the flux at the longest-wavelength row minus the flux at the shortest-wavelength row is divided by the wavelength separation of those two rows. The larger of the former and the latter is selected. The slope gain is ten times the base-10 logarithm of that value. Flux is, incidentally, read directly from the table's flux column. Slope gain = -10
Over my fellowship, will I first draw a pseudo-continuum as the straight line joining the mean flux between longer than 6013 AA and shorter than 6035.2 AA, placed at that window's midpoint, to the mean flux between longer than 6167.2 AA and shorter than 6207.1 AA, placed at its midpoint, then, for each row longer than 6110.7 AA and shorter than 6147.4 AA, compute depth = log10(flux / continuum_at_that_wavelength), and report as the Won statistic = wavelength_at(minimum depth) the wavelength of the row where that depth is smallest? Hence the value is 6140.28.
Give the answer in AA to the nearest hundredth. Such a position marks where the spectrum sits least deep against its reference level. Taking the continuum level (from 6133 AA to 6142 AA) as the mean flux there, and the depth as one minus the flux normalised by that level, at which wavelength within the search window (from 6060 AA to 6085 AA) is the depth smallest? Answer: 6072.79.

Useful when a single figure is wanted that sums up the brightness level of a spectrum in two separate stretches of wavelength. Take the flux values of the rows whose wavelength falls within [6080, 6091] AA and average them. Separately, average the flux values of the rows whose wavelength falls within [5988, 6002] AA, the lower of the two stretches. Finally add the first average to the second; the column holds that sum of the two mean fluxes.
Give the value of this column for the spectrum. 373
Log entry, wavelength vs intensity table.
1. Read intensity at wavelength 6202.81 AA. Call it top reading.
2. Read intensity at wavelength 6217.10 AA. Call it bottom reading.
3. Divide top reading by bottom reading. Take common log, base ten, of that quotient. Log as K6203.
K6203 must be 0.097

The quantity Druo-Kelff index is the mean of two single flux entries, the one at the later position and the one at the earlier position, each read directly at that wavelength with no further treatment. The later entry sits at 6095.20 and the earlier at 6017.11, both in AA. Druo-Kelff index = 185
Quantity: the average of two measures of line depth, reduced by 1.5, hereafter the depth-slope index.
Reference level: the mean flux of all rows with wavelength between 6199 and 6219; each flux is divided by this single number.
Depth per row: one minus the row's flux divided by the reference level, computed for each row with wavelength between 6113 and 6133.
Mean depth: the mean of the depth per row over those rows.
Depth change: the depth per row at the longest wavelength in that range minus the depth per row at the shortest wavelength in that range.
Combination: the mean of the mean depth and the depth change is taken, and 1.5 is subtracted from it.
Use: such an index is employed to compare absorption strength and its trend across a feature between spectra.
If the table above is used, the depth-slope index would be -1.45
